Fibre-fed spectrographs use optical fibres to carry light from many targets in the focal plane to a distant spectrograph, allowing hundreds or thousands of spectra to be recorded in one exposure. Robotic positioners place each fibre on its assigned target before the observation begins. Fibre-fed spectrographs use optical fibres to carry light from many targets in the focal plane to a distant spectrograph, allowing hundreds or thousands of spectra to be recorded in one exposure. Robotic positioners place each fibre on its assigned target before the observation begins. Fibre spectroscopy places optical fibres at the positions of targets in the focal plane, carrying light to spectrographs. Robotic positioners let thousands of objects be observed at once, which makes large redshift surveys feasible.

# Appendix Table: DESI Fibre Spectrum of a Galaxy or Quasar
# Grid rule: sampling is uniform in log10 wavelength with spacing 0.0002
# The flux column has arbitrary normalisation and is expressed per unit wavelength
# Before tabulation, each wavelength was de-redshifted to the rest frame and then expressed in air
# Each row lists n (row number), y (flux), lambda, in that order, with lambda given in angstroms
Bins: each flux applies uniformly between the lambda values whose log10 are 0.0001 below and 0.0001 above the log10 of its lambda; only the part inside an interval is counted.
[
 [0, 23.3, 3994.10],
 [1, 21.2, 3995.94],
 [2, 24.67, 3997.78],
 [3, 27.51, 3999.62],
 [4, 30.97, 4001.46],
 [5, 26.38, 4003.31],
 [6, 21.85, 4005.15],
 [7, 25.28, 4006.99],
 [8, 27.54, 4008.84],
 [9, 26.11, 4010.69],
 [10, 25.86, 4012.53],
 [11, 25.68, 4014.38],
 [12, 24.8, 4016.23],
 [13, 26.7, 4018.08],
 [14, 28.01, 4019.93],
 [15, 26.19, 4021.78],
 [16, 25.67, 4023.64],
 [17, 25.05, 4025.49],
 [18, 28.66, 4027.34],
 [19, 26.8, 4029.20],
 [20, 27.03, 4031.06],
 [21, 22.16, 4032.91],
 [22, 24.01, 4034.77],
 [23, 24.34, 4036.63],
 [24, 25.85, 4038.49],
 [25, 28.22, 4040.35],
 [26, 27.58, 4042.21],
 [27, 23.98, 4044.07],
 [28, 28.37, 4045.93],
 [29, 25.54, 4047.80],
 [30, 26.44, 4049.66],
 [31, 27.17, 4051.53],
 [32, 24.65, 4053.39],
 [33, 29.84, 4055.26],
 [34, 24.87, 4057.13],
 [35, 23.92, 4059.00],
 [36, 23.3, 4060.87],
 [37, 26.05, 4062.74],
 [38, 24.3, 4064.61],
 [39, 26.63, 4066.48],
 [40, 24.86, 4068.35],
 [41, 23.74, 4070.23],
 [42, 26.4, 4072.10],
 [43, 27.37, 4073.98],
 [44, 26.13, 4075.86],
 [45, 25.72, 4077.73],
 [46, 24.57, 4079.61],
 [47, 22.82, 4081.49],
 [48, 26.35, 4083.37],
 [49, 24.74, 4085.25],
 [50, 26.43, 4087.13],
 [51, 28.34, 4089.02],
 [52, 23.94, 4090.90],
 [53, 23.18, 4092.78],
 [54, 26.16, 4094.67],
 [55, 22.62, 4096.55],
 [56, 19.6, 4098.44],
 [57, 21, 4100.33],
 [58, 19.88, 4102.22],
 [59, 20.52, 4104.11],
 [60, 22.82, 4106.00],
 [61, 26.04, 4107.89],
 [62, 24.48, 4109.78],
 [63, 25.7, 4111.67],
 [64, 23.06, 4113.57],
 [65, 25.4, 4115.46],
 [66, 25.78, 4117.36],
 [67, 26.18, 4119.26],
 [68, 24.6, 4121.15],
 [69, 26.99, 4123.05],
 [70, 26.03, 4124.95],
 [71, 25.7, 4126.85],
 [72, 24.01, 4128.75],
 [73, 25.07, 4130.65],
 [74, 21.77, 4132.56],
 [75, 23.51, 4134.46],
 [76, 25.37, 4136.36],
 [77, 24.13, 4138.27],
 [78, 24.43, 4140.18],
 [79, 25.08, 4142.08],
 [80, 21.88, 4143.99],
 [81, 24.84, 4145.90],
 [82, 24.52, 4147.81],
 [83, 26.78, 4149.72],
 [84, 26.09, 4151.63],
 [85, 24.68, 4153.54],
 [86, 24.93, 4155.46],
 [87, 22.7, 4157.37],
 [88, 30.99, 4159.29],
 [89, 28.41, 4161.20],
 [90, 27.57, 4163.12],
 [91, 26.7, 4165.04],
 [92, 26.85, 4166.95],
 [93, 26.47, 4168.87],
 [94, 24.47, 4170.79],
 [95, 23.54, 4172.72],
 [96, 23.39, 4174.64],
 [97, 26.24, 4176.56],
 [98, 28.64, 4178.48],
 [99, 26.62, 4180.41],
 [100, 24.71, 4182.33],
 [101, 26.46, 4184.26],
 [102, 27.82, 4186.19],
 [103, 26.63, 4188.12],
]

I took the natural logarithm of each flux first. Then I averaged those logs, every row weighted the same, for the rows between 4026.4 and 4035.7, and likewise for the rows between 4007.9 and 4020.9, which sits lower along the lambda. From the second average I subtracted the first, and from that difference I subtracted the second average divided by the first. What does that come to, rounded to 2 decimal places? -0.98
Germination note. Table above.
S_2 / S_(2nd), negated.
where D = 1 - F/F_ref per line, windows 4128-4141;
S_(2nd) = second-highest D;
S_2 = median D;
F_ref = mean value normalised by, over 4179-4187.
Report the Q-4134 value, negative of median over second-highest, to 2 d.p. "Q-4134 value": -0.79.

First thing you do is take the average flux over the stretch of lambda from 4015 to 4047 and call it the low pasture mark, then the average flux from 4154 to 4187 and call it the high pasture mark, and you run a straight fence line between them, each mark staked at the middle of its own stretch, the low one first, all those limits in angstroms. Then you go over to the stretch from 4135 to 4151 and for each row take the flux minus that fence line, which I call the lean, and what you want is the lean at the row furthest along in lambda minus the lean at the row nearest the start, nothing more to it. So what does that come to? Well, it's 1.4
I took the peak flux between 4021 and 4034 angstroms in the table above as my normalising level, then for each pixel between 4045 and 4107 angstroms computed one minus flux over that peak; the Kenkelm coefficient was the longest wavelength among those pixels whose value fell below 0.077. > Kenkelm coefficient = 4089.02 angstroms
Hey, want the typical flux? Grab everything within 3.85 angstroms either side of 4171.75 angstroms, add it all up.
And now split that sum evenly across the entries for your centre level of 24.5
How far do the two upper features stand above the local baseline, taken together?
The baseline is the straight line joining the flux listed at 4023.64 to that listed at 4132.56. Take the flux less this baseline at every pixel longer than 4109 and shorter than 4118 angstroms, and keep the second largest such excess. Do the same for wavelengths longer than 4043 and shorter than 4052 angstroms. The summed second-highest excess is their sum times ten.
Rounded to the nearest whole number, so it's 57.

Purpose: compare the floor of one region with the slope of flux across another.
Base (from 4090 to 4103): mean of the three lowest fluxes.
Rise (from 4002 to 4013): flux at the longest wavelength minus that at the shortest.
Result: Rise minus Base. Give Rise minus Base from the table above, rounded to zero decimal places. -21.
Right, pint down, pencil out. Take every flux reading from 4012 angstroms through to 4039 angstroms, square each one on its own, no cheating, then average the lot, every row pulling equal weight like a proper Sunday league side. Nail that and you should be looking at 667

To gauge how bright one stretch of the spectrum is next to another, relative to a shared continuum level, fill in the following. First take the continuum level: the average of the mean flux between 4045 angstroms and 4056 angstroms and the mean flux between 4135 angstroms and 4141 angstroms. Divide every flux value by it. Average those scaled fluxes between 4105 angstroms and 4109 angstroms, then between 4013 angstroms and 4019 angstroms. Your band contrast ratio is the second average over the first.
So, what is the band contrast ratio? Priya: 1.05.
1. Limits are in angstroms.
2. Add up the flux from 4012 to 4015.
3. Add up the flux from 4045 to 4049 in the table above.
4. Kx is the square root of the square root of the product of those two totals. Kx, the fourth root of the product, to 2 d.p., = 7.26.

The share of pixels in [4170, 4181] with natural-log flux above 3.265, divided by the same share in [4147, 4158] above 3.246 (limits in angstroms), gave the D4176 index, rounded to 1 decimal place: 1.5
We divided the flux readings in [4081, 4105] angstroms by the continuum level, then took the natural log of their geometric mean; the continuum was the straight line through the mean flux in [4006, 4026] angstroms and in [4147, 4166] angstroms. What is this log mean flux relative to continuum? -0.12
